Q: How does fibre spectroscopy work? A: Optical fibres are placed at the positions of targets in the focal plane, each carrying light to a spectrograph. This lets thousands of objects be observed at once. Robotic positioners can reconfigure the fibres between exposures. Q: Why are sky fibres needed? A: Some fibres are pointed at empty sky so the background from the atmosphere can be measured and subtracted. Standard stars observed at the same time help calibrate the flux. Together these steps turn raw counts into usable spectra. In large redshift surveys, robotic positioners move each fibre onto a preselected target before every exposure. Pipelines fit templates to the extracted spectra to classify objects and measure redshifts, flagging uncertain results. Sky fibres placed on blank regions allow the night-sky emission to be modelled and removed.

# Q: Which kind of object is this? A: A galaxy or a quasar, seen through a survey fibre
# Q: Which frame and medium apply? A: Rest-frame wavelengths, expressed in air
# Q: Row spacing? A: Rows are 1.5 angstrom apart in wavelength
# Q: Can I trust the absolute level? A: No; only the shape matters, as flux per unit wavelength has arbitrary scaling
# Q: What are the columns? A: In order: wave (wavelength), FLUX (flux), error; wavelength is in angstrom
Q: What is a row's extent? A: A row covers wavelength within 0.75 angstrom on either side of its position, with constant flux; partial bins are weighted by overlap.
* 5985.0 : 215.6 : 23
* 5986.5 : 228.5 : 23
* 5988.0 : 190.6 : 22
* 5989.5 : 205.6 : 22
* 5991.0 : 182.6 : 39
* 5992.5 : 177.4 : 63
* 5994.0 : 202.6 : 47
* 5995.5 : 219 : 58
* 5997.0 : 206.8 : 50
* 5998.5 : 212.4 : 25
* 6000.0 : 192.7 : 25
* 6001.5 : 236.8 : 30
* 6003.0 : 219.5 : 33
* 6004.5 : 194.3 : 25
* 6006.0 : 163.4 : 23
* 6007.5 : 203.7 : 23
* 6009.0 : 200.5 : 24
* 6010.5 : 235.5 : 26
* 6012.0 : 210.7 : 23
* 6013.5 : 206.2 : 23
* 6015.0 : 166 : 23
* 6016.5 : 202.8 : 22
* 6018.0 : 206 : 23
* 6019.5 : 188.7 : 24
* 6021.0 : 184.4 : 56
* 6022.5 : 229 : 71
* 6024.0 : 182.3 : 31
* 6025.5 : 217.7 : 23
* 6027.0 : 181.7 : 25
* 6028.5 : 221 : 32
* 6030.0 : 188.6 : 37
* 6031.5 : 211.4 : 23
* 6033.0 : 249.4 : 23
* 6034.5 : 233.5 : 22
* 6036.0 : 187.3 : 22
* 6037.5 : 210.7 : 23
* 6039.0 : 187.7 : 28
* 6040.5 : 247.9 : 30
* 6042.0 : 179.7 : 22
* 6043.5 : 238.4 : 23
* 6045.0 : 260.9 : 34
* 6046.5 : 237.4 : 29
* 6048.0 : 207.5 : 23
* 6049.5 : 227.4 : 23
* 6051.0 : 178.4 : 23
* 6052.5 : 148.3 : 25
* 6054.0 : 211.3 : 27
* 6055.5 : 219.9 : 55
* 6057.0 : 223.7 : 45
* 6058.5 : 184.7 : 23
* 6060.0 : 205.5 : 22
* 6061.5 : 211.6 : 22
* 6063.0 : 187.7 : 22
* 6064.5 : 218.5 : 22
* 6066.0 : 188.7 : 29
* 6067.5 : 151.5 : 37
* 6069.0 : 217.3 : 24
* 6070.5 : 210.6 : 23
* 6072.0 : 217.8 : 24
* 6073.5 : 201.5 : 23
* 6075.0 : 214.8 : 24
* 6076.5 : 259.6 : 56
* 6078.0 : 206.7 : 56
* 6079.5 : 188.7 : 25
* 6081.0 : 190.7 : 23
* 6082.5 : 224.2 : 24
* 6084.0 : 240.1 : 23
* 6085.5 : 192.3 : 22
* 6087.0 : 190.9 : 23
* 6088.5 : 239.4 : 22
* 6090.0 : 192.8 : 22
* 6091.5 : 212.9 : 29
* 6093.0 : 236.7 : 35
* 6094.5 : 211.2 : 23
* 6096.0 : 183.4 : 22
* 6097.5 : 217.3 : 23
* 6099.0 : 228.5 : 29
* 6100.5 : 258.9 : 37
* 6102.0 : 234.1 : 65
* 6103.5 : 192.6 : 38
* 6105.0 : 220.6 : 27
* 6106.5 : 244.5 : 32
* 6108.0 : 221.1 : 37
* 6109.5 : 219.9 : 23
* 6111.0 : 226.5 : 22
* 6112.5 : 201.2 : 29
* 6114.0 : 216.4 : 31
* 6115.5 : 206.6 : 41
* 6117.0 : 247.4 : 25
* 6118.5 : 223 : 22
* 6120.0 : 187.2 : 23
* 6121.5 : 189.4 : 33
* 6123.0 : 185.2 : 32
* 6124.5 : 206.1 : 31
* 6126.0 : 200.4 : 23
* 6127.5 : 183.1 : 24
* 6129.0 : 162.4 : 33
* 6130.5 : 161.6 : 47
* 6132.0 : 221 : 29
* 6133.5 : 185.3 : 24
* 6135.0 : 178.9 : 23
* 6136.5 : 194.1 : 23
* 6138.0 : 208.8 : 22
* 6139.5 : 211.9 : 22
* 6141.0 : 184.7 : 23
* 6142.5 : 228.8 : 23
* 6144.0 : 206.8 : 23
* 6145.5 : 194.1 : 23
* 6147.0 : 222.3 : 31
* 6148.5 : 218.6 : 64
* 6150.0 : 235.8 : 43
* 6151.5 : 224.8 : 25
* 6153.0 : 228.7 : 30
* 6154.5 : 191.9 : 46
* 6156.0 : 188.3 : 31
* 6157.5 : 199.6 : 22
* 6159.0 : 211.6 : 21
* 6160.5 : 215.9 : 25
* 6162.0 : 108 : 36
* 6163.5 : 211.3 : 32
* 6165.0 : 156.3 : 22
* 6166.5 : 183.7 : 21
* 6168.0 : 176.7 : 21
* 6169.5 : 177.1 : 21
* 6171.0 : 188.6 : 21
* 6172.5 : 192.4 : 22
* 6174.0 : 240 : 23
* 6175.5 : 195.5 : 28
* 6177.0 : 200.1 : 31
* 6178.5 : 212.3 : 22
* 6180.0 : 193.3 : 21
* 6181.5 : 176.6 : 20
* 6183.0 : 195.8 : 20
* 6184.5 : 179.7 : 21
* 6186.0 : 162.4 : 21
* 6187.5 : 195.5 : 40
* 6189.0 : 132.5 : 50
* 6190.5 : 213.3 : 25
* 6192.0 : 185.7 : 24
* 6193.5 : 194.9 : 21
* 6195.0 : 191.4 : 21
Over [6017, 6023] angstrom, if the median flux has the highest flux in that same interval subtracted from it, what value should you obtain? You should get -32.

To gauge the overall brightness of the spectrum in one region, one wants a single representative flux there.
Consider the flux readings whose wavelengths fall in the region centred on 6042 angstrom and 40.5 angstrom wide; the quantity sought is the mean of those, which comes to 210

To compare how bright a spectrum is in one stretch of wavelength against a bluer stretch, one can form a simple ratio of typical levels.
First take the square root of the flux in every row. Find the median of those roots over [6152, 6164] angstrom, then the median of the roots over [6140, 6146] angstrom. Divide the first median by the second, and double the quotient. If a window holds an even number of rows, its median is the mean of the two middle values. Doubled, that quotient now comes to 2.02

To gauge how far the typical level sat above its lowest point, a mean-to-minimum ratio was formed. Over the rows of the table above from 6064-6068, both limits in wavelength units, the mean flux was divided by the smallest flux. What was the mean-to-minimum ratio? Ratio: 1.23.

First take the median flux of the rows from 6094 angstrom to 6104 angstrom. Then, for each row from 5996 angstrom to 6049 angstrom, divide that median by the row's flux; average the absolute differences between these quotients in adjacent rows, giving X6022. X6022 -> 0.154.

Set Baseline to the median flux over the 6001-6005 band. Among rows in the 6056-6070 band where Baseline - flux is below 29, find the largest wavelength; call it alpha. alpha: 6069.0 angstrom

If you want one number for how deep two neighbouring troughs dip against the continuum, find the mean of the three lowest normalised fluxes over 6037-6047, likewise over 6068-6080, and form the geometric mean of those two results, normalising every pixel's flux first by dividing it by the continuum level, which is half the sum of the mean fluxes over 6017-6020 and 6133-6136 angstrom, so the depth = 1.03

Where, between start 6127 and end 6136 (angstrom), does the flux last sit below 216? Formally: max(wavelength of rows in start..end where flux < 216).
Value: 6135.0 angstrom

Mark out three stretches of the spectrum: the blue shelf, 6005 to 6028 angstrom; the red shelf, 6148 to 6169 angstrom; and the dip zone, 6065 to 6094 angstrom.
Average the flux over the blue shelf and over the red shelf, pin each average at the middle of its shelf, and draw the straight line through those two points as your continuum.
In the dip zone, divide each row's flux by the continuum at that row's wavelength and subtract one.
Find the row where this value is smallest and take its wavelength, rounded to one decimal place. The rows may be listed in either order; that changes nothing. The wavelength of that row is 6067.5 angstrom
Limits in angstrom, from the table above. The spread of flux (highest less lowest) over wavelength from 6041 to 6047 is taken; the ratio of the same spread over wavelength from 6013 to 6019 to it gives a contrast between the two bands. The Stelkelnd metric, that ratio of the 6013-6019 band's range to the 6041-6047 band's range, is 0.5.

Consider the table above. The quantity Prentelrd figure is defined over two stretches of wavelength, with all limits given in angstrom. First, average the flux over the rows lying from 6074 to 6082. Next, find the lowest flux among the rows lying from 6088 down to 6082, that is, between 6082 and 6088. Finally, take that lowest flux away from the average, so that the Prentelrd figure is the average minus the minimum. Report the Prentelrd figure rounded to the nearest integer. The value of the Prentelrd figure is 21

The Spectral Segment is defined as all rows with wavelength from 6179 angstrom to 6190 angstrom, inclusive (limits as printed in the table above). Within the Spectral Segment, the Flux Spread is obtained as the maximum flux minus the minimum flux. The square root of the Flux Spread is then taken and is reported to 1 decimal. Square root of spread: 8.0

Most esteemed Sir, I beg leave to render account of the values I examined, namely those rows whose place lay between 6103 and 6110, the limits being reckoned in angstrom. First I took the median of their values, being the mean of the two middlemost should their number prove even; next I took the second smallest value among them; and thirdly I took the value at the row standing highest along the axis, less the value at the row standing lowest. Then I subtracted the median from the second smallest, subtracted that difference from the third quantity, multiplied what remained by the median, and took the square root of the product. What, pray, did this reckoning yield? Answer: 79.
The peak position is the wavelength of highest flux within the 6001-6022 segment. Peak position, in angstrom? 6001.5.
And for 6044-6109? 6045.0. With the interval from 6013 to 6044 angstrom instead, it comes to 6033.0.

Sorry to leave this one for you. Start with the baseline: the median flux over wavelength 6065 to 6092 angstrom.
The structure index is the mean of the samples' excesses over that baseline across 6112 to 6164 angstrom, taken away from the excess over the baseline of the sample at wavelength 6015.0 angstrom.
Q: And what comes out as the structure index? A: -35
